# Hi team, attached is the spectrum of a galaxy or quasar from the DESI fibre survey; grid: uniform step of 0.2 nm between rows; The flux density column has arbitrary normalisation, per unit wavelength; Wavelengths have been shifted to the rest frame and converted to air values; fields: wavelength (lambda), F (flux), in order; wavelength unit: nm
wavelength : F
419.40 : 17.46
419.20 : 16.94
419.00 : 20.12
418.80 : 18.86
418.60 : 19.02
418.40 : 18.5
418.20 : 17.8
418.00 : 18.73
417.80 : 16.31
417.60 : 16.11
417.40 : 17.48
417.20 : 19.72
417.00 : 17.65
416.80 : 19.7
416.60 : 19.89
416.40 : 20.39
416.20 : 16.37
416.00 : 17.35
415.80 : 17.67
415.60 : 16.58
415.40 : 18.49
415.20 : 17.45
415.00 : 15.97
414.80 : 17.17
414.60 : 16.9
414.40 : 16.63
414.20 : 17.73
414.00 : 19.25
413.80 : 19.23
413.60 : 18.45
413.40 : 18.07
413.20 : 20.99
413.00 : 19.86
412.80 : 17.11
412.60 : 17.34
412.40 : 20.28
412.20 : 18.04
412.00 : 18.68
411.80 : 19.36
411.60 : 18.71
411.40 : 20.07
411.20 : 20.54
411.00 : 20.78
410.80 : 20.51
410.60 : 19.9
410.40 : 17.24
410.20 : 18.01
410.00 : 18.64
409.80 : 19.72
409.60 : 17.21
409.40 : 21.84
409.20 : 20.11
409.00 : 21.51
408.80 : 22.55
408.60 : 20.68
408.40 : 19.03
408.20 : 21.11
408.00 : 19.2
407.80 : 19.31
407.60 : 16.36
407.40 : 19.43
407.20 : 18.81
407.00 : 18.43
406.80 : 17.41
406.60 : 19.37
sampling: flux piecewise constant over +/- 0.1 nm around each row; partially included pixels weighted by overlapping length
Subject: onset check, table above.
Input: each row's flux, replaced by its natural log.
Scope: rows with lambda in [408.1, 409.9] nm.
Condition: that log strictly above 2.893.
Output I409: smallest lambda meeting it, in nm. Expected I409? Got 408.20 nm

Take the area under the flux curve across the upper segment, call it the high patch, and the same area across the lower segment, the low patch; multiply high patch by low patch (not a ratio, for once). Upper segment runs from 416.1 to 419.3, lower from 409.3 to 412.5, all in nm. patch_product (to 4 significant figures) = 3635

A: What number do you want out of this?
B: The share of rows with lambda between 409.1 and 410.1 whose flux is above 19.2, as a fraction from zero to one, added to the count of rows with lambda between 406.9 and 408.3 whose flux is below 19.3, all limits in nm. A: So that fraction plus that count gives 5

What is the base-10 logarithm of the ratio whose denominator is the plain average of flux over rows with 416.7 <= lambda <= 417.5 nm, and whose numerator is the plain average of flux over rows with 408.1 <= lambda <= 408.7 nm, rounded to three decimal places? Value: 0.037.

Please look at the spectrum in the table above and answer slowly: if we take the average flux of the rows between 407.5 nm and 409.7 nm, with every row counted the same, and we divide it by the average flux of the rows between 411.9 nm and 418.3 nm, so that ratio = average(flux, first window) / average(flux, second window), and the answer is 1.10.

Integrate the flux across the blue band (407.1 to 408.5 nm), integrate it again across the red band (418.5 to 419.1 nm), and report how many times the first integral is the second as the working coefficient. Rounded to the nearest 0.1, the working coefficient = 2.3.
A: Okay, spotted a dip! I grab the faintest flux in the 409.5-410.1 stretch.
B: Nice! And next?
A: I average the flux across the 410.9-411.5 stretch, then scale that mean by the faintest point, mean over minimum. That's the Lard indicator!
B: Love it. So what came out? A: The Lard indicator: 1.19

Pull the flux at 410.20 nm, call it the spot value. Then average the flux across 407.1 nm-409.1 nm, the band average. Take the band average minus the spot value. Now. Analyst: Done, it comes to 1.8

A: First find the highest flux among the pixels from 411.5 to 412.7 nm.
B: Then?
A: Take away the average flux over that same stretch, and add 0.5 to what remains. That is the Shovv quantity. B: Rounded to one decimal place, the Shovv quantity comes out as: 2.0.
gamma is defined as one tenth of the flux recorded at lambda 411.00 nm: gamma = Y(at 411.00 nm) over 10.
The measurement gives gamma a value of 2.08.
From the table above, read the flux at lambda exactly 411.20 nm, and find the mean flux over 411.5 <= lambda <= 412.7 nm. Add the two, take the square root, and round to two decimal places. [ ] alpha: 6.27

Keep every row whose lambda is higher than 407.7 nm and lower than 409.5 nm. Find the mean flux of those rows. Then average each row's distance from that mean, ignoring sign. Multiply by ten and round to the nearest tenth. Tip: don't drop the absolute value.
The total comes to 10.5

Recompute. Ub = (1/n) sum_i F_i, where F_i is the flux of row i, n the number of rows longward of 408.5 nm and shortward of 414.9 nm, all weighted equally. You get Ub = 19.2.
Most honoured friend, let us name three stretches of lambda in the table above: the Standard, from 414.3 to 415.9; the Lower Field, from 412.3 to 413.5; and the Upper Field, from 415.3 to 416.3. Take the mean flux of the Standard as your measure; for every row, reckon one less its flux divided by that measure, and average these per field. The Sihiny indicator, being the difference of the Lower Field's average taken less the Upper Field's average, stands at -0.10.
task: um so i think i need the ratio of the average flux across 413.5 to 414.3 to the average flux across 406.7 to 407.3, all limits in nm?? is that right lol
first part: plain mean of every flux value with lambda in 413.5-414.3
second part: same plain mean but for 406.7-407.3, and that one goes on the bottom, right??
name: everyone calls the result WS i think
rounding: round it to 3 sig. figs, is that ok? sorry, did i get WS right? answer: 1.02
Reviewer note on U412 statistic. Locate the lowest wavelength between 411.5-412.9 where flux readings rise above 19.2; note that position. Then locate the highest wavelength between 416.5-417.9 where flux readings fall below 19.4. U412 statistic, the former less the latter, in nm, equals -6.00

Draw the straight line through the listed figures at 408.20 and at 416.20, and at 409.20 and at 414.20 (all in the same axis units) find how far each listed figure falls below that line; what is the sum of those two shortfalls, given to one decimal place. 0.2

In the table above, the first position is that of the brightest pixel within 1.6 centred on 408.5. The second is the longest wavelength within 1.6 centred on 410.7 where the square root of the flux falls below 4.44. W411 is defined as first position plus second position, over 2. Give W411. 409.60 nm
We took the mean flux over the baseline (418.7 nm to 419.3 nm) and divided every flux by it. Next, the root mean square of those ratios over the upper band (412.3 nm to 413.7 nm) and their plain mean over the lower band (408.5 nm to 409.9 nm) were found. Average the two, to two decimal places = 1.06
